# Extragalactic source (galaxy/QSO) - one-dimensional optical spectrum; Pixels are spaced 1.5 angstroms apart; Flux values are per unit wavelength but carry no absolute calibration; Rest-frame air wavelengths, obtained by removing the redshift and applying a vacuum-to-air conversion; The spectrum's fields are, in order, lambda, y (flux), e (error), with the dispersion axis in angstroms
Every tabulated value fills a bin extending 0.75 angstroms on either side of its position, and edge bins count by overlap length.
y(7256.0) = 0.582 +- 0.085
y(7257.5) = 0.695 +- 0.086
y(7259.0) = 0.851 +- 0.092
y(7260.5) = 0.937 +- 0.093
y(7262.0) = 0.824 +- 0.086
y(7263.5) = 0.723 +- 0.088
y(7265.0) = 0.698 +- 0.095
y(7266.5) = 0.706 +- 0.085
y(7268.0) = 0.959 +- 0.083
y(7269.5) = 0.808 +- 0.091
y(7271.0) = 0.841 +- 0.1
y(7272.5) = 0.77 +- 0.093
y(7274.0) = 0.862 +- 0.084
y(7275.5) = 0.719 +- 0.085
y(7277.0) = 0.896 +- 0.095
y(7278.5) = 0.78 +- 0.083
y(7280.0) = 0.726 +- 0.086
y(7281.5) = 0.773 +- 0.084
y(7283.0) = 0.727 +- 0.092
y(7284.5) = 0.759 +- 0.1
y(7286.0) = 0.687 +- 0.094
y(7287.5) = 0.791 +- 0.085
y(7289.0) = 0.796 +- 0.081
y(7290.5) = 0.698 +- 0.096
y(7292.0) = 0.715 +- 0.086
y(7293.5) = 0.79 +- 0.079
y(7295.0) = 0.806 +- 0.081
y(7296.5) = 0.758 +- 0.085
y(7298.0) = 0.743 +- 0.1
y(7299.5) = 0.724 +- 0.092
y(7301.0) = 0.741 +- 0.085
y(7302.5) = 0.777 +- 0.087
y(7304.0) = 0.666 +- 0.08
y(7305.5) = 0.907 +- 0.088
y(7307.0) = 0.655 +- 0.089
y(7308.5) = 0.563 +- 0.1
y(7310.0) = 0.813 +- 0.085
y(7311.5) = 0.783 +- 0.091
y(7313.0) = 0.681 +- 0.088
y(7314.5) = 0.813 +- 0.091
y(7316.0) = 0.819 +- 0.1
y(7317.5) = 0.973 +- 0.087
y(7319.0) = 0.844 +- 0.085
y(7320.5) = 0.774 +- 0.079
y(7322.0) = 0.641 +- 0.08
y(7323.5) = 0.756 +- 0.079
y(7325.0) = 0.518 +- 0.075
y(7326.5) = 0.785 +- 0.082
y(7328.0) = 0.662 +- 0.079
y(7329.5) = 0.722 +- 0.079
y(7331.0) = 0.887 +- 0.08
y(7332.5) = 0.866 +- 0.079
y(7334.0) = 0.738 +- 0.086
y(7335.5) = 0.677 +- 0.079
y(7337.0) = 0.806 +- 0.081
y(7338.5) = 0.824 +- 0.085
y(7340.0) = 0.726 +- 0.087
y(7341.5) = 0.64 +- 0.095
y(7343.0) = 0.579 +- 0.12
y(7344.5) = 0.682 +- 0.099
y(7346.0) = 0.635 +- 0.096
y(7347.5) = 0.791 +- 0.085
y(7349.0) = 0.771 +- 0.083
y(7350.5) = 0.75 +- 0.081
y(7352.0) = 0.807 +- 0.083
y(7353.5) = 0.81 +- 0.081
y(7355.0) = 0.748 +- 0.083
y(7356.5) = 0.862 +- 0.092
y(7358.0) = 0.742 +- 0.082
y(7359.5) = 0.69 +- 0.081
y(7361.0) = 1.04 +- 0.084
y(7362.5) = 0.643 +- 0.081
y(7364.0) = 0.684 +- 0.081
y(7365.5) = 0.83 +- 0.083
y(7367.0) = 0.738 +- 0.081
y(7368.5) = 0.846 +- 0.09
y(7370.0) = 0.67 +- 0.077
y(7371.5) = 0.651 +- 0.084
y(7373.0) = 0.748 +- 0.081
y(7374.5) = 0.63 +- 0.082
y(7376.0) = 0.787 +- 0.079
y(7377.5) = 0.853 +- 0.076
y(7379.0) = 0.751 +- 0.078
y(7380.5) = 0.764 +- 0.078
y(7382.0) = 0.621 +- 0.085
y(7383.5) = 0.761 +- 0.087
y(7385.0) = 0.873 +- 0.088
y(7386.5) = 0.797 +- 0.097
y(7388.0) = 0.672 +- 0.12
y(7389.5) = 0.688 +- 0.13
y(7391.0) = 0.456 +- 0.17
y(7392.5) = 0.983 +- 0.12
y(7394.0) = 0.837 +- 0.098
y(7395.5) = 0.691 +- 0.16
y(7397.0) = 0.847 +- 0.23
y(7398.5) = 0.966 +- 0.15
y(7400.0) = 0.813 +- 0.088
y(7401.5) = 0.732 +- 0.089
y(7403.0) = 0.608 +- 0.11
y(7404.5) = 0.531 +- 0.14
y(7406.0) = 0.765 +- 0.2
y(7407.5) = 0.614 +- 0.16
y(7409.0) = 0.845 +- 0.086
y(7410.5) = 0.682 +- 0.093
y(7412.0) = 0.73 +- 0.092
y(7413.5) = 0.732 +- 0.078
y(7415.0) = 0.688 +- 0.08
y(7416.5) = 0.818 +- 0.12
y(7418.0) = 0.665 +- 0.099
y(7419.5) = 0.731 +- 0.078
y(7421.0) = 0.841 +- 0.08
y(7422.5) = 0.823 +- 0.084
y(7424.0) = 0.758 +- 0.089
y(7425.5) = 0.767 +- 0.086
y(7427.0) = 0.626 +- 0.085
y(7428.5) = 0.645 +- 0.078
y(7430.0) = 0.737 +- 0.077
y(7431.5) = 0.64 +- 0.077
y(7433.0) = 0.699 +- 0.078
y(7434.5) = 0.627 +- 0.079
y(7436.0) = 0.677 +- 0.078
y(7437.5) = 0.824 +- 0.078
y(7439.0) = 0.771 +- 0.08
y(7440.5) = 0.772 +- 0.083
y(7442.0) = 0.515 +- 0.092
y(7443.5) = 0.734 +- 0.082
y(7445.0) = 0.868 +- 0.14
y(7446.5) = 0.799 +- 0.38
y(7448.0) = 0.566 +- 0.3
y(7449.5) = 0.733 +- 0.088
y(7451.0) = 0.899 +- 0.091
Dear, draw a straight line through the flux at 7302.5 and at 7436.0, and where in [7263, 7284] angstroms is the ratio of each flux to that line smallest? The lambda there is 7265.0 angstroms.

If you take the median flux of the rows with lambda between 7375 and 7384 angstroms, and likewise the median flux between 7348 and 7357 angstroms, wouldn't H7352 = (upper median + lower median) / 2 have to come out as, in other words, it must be 0.776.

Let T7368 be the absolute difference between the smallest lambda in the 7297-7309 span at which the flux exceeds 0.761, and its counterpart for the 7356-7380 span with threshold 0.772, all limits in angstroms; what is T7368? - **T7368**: 54.0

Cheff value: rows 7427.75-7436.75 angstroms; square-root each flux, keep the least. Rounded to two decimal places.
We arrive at 0.79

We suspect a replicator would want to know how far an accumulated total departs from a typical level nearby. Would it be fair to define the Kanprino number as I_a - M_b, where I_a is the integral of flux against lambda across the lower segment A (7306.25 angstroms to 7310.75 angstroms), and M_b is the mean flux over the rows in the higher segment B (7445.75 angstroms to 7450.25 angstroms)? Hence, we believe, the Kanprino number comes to 2.3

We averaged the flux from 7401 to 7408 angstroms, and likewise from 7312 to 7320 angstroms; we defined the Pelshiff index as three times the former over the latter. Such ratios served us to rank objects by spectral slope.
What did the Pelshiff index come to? 2.36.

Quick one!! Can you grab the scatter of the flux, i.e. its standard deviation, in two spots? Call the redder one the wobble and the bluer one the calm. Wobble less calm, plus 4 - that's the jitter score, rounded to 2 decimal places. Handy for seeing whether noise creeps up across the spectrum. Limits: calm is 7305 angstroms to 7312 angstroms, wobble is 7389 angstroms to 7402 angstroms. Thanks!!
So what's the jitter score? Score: 4.03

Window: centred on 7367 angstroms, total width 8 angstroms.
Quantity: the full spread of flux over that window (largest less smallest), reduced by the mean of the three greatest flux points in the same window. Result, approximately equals -0.63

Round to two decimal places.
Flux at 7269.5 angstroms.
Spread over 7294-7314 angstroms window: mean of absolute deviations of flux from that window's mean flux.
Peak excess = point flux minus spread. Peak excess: 0.74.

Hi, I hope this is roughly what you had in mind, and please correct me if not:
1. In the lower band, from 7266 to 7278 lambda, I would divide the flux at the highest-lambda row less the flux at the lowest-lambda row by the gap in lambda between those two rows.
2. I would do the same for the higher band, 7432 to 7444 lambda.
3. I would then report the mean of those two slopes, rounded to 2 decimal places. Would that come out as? 0.01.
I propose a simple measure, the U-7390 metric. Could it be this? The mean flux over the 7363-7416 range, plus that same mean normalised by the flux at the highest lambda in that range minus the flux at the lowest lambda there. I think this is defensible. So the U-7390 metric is 186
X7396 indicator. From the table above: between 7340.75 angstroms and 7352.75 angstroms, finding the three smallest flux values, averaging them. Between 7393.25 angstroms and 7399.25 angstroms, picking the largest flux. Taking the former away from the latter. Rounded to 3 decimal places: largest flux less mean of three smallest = 0.348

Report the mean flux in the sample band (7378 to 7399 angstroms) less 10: -9.24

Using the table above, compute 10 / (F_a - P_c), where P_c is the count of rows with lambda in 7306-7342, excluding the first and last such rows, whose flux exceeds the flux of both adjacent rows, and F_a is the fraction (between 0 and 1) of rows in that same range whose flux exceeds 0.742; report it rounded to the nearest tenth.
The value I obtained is -1.8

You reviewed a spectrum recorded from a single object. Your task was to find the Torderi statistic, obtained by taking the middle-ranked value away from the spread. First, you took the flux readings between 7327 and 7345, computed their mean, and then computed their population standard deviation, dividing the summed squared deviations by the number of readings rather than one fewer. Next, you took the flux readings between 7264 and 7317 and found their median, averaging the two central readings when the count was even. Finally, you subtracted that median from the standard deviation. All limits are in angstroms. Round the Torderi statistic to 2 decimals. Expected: -0.68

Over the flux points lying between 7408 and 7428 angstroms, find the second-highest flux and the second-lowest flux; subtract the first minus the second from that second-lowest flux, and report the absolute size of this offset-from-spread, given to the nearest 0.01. 0.49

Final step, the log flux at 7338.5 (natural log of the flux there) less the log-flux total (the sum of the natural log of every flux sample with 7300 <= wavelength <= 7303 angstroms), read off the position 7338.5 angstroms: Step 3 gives 0.36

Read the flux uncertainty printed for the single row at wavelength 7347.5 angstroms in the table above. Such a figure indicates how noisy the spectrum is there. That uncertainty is 0.085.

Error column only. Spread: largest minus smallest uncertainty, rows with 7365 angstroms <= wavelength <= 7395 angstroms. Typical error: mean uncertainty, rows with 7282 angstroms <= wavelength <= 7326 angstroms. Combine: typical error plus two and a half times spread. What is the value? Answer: 0.32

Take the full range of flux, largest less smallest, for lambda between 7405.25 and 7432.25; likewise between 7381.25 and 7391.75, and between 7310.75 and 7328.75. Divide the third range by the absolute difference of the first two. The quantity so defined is 2.4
